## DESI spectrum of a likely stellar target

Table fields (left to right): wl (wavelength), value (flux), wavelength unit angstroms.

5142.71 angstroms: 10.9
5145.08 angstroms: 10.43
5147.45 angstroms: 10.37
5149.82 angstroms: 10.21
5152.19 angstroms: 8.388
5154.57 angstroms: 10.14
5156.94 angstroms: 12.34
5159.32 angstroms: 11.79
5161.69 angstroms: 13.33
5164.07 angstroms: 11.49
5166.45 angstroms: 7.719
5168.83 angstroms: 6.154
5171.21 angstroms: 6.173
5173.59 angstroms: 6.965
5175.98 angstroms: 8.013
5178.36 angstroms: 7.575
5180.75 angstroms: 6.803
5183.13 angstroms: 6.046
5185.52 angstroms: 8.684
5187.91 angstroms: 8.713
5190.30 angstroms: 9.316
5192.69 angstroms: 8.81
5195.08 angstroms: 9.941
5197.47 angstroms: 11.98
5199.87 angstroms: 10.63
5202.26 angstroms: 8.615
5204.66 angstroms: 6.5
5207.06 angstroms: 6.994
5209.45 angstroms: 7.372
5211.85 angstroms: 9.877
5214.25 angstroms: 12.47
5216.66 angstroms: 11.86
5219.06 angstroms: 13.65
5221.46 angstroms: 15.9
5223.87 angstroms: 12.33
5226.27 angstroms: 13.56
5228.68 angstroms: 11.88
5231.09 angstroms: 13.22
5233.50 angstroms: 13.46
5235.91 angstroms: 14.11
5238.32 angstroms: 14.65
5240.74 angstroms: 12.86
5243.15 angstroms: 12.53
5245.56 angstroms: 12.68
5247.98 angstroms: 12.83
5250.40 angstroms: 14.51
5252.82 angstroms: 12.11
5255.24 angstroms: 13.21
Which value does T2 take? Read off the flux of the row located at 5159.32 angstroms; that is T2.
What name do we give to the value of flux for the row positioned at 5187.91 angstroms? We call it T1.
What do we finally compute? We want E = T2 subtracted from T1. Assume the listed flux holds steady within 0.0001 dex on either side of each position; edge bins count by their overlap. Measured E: -3.1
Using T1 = 8.713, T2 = 11.79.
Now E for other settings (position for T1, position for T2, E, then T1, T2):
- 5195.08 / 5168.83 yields 3.8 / 9.941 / 6.154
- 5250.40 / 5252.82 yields 2.4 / 14.51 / 12.11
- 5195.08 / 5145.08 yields -0.5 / 9.941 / 10.43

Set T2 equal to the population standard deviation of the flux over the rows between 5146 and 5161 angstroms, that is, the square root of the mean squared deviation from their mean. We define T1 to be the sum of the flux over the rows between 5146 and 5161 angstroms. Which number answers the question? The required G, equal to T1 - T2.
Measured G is 62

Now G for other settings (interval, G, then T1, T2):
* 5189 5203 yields 58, 59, 1.2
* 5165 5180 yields 42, 43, 0.7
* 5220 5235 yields 79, 80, 1.3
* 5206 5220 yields 60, 62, 2.5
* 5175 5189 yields 45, 46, 1.0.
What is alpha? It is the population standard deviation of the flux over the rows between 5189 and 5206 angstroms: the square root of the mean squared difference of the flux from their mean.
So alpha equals 1.6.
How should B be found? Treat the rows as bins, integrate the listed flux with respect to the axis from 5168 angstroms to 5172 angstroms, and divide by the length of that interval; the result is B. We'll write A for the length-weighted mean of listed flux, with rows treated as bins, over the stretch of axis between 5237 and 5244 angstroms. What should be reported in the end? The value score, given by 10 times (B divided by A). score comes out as 5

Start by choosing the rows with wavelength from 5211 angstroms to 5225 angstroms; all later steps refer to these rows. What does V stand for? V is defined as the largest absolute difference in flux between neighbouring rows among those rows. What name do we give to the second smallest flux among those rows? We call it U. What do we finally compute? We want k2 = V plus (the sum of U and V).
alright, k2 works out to 19.0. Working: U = 11.86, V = 3.6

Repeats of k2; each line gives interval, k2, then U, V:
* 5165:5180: 9.3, 6.173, 1.6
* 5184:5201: 12.8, 8.713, 2.0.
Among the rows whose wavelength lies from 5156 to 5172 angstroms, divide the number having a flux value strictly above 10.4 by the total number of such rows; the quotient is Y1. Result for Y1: 0.6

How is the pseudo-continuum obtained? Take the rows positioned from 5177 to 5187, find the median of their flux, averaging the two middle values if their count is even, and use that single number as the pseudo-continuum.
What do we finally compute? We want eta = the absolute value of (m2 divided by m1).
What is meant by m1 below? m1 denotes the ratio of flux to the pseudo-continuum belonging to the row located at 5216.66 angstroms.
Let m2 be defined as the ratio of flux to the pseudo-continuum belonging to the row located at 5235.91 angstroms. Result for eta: 1.19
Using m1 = 1.65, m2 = 2.0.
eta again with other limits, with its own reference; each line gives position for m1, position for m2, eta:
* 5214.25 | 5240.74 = 1.03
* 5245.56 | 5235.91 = 1.11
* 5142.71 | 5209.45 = 0.68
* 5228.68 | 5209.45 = 0.62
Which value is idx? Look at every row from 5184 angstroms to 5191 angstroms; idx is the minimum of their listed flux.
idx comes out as 8.684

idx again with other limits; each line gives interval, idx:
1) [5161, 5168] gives 7.719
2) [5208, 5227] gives 7.372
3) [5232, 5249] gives 12.53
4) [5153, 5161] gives 10.14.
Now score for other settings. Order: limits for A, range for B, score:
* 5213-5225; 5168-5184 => 5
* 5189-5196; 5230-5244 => 14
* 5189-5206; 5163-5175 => 8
